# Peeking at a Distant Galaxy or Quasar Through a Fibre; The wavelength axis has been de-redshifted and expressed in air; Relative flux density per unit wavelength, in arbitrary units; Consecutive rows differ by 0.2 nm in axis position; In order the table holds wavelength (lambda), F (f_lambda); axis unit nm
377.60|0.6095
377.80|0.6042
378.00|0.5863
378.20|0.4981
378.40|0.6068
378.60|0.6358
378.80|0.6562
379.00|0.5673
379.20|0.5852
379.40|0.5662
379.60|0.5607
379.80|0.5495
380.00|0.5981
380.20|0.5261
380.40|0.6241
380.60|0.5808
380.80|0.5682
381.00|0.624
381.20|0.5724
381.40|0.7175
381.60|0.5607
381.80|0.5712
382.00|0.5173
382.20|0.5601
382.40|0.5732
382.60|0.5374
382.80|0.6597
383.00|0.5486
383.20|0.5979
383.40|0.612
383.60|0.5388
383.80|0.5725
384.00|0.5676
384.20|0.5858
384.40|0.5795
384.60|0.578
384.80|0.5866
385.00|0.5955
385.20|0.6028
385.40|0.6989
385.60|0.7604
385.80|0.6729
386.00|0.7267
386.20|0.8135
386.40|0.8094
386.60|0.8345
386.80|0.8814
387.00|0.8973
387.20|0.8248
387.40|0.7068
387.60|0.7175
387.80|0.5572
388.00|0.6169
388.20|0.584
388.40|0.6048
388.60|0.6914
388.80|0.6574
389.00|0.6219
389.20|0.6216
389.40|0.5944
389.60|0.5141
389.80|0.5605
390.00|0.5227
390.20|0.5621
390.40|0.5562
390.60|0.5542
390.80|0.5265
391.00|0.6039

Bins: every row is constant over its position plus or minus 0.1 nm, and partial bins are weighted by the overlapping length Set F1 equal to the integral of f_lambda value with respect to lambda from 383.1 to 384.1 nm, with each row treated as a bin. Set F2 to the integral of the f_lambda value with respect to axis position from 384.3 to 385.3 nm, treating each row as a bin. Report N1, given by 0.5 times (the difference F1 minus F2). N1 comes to -0.01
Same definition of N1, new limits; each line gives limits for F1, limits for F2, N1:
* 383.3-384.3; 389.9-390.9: 0.02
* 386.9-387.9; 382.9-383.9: 0.08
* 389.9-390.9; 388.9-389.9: -0.02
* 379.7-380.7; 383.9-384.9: 0.00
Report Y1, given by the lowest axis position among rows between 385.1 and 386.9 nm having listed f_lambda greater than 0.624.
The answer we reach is 385.40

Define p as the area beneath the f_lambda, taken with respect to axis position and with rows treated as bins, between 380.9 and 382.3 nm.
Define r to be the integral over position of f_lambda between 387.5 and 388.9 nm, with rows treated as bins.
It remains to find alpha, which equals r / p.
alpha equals 1.07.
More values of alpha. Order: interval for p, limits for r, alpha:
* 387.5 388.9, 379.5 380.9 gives 0.90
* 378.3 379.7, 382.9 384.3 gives 0.96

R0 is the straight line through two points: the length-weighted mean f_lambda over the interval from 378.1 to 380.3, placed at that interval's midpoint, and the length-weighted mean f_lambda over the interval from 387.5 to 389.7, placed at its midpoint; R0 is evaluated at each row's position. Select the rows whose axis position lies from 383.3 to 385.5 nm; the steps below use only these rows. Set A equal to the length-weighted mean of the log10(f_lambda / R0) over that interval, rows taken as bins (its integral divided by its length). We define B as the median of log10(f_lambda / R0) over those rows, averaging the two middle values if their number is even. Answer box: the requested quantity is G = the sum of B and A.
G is -0.016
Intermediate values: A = -0.006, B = -0.010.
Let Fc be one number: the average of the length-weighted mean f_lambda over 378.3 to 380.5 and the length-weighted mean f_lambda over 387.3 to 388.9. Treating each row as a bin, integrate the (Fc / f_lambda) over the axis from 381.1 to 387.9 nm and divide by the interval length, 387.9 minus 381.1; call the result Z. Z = 0.97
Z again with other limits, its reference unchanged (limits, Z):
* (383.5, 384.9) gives 1.08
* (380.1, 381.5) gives 1.03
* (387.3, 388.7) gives 0.97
